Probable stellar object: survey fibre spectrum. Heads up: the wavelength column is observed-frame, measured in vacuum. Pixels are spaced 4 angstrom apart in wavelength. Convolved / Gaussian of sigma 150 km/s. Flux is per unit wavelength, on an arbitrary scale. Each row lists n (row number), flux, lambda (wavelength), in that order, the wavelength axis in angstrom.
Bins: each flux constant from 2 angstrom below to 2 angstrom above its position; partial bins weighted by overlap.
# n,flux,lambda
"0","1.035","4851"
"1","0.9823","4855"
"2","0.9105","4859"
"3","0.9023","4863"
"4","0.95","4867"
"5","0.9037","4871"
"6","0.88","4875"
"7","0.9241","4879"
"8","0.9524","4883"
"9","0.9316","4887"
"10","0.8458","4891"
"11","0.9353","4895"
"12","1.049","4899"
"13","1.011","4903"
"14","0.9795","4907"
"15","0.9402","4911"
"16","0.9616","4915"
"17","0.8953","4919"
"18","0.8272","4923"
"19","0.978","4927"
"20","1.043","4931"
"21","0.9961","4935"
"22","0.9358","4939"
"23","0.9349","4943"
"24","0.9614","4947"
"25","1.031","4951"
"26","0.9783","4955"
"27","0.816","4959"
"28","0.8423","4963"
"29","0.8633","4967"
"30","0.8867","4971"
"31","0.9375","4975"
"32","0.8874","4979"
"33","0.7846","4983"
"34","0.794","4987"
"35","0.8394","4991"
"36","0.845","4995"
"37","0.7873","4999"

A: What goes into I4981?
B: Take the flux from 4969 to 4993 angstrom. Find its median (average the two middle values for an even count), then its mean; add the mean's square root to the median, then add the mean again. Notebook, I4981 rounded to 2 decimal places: 2.64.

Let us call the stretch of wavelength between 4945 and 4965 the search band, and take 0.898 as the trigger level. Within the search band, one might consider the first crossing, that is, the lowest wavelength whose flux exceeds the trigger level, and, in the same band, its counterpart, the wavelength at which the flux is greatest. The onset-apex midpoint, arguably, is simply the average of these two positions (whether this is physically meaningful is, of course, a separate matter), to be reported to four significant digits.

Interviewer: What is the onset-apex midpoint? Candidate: 4949 angstrom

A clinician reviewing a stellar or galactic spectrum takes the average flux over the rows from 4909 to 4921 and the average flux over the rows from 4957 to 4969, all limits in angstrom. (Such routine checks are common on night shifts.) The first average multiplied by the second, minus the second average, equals -0.057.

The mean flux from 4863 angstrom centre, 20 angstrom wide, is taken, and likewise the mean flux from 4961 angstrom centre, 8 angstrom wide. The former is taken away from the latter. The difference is -0.10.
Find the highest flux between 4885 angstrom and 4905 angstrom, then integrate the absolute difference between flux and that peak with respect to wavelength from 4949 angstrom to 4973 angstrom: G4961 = 3.5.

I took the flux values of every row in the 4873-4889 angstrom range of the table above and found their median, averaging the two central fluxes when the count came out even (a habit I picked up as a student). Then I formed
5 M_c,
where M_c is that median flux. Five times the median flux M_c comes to 4.64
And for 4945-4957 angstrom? 4.89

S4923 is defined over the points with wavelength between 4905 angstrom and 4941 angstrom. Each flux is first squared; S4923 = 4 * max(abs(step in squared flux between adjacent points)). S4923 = 1.09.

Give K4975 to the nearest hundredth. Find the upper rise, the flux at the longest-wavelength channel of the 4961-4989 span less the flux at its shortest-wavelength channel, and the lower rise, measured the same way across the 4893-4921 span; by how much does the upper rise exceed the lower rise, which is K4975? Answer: -0.01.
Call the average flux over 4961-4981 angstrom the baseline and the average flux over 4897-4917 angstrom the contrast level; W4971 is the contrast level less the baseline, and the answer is 0.10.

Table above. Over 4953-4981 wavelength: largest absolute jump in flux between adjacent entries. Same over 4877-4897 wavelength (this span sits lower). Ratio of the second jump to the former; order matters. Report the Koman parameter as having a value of 0.55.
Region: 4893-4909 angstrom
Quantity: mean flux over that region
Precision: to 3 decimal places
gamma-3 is 0.994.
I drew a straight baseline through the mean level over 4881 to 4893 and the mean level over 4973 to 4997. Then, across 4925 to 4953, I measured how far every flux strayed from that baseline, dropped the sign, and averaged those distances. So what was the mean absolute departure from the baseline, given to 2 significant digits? 0.11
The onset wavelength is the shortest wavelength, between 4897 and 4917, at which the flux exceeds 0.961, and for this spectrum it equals 4899 angstrom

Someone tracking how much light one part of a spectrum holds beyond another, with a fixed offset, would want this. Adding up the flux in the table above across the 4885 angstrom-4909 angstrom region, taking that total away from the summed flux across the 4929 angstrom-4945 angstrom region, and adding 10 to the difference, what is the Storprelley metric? 8.2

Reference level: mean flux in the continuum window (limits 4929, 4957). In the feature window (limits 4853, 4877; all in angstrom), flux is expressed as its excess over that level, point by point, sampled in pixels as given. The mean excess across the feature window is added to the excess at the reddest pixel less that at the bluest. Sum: -0.16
